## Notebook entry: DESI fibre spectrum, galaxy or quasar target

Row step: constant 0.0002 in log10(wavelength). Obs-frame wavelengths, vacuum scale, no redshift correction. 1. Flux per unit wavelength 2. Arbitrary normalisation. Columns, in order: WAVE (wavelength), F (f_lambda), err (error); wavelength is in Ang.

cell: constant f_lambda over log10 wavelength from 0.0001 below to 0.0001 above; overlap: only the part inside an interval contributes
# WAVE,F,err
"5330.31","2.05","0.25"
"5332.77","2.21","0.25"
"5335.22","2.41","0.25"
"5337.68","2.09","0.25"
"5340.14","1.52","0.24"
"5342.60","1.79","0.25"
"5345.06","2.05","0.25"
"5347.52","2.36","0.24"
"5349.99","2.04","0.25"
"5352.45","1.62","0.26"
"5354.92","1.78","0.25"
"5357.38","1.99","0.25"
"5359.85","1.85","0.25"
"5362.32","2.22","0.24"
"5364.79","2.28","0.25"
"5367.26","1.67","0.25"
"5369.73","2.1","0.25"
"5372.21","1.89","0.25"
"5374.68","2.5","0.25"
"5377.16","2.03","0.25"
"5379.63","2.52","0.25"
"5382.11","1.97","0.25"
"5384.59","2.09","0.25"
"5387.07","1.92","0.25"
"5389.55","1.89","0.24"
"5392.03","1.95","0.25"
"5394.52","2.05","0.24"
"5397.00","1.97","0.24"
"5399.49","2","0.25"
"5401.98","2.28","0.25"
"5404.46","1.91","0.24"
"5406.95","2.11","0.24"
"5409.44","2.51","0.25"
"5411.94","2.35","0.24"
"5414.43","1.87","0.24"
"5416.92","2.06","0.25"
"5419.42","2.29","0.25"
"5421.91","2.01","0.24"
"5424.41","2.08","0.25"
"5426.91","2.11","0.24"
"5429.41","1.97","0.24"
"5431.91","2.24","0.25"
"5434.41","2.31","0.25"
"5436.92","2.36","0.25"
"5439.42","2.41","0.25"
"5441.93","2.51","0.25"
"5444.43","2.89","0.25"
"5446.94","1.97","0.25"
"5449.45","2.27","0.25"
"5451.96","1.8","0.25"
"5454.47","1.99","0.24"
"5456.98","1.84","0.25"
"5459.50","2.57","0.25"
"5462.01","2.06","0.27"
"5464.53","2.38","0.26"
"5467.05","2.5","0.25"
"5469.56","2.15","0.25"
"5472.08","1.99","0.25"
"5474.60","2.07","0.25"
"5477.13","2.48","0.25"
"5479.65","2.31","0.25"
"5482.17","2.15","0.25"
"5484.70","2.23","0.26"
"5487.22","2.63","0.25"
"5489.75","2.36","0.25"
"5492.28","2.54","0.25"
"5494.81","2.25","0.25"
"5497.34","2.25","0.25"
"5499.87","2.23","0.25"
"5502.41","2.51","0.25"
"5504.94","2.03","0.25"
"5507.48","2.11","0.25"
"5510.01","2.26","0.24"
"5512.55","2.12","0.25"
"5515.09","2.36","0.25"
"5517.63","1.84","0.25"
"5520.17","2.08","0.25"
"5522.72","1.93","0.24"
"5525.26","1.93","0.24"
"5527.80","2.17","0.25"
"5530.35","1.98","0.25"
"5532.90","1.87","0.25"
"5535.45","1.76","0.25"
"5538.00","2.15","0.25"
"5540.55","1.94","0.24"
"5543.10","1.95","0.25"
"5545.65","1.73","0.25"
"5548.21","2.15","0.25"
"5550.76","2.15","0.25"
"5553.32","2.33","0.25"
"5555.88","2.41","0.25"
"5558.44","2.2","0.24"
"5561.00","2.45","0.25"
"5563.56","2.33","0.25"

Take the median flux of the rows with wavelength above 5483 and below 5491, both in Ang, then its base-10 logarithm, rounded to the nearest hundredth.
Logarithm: 0.37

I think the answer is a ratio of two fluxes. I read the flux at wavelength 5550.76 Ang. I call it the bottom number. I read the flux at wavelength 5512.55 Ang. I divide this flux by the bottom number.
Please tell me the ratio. 0.99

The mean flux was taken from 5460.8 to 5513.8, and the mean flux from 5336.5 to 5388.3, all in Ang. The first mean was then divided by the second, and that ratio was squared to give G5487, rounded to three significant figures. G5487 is 1.27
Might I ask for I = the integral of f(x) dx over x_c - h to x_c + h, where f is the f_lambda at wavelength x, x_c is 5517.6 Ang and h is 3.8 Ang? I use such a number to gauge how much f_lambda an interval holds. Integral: 16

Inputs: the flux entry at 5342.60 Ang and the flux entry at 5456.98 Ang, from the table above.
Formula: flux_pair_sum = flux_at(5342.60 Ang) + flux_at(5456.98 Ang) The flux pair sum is 3.63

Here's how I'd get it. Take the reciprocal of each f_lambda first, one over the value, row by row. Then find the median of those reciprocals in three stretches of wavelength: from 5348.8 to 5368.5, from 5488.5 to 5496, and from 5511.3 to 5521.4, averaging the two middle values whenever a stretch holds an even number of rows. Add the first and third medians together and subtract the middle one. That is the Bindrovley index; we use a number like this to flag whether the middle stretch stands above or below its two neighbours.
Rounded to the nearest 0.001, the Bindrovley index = 0.574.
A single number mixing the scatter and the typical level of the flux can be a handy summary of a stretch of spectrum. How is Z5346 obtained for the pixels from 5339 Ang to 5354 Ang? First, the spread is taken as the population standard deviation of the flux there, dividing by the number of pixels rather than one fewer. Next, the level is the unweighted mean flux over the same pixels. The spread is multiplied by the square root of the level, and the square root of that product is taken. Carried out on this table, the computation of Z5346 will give 0.63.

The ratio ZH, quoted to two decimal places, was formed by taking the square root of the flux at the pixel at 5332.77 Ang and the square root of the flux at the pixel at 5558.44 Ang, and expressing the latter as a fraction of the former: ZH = 1.00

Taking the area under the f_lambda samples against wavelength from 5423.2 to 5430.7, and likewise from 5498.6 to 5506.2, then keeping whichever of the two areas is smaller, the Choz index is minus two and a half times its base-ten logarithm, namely -2.97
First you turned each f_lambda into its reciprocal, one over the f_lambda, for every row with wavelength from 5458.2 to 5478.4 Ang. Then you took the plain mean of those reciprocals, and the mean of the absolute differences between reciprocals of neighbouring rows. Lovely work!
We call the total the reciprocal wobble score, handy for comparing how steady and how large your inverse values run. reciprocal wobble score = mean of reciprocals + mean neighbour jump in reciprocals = 0.498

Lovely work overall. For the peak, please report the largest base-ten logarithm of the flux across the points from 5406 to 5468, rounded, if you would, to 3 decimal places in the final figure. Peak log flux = 0.461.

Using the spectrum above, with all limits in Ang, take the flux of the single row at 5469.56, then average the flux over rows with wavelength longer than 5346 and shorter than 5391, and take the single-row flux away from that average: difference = -0.11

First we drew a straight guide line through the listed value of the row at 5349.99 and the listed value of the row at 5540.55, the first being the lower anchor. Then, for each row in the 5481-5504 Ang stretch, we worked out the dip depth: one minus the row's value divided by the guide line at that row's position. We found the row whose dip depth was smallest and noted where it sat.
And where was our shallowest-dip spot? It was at 5487.22 Ang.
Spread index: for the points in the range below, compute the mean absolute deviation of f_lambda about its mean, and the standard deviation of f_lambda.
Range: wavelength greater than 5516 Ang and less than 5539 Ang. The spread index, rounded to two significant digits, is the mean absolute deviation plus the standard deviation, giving 0.25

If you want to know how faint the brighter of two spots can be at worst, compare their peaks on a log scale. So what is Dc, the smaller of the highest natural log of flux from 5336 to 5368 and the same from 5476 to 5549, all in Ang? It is 0.86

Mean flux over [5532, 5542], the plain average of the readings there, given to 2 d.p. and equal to 1.93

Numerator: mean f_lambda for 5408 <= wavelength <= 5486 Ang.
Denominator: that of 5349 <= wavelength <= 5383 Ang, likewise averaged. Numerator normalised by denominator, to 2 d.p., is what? 1.09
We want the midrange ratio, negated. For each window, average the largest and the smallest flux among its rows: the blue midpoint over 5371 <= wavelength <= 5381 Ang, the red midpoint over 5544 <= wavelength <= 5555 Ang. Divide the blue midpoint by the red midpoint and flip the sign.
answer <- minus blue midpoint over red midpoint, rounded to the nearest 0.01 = -1.09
